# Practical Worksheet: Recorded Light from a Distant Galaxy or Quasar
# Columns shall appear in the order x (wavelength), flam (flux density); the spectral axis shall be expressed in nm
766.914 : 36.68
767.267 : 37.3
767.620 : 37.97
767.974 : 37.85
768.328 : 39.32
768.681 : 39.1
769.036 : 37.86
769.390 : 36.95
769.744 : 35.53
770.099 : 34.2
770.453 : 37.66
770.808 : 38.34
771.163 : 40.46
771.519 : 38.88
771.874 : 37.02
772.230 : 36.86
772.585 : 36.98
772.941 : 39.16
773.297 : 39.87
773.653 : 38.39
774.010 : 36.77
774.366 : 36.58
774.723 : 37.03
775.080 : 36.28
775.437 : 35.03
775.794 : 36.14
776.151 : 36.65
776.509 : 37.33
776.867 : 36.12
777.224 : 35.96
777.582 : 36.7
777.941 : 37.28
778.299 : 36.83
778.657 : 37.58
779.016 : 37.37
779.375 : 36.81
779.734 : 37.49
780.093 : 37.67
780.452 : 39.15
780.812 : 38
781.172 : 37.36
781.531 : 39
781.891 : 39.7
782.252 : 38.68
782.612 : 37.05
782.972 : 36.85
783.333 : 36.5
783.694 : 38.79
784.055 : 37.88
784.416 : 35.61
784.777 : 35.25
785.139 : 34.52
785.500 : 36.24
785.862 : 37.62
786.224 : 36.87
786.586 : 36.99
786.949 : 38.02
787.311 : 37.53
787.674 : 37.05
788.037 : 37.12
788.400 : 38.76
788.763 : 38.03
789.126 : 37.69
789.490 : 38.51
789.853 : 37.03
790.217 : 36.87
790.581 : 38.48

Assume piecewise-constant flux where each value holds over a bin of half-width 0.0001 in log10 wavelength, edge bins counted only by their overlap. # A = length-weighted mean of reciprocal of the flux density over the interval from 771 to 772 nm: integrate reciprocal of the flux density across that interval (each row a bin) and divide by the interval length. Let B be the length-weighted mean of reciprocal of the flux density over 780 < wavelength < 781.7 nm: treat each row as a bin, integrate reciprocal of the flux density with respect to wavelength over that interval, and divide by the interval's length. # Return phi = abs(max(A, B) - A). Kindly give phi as 0.0004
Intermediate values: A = 0.0258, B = 0.0262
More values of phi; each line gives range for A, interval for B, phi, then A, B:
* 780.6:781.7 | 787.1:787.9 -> 0.0006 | 0.0262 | 0.0268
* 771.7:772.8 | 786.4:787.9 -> 0.0000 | 0.0270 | 0.0267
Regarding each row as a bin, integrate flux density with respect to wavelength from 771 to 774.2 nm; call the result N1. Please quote 122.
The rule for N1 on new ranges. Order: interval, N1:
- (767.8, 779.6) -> 440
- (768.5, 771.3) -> 105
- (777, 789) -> 448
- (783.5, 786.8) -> 121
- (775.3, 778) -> 98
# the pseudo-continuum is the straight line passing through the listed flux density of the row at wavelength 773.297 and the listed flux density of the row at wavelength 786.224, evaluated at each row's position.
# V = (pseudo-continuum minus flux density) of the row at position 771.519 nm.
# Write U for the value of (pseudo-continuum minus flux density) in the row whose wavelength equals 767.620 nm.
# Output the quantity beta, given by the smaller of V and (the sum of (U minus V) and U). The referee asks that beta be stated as 1.4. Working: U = 3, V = 1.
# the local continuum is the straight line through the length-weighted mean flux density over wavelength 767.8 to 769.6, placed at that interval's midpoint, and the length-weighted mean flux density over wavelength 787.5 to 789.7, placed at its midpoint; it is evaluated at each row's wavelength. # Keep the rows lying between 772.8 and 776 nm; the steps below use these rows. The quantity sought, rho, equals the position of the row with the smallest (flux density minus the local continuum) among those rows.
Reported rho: 775.437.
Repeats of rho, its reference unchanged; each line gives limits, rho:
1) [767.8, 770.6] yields 770.099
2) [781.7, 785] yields 784.777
